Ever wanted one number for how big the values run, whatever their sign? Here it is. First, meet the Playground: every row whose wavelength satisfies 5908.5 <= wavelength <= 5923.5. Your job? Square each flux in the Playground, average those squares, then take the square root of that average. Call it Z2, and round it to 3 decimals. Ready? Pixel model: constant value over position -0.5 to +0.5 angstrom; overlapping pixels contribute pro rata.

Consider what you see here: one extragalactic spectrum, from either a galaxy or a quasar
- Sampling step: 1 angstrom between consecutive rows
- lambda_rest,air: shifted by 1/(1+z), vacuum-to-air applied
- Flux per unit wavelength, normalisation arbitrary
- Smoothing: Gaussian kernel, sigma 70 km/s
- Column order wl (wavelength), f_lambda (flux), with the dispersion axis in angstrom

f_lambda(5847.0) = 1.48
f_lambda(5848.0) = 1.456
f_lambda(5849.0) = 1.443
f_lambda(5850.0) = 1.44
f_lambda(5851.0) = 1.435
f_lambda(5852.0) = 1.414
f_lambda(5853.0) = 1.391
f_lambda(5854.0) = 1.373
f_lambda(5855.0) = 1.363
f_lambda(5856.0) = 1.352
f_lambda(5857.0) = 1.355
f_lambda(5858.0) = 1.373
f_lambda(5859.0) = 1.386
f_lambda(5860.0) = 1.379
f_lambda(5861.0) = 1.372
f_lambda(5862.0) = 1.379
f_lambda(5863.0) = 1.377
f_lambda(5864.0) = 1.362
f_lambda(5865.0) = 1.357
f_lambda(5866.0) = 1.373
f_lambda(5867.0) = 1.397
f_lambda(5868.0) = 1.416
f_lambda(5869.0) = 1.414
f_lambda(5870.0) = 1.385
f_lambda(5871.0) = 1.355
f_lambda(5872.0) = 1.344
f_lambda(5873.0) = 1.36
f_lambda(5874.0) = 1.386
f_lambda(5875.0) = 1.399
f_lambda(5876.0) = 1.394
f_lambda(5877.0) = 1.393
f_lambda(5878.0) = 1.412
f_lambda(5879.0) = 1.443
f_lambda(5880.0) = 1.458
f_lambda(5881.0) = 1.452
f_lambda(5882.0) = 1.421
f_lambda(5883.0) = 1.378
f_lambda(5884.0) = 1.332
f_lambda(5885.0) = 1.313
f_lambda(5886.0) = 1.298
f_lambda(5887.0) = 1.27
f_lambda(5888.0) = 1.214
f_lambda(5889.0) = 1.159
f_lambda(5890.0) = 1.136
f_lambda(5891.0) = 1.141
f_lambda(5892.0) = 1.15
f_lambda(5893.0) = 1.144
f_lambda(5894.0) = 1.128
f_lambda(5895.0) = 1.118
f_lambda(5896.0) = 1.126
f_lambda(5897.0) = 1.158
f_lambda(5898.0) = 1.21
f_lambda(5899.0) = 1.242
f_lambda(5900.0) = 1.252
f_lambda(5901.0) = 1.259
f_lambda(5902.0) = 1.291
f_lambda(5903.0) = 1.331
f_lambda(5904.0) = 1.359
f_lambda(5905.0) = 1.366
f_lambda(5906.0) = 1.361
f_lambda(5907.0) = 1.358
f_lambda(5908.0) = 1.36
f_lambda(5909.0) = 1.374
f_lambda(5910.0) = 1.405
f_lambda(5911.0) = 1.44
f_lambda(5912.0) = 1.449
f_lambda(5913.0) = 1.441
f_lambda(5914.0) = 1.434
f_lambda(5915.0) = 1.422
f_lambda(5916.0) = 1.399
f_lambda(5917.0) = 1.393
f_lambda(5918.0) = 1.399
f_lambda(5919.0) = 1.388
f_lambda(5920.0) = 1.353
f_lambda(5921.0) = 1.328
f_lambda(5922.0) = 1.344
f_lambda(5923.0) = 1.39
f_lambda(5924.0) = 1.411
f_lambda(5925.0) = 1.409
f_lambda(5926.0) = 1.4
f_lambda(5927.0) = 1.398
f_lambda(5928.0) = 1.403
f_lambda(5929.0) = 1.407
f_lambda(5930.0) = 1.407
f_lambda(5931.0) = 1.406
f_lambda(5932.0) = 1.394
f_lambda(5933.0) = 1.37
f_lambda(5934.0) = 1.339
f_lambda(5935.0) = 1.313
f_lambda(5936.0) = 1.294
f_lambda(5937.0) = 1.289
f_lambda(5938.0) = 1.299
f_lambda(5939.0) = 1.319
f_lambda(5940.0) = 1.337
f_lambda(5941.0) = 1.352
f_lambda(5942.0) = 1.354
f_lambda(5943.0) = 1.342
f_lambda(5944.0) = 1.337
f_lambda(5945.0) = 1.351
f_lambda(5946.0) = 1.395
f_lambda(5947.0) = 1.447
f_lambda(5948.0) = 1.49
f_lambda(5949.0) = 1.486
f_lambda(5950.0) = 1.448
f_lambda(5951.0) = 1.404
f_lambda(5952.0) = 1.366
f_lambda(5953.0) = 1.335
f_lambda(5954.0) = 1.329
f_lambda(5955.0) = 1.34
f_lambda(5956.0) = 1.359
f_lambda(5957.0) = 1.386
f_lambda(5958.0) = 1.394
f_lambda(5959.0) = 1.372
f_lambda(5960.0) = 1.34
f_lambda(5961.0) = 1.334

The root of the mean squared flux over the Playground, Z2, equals 1.398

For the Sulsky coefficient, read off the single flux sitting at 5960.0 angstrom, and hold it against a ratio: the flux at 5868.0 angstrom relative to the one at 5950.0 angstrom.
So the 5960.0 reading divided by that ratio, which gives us 1.37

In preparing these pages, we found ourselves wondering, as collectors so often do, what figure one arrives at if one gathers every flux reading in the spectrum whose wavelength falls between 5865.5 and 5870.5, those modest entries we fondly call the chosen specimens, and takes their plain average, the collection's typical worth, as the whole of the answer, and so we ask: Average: 1.40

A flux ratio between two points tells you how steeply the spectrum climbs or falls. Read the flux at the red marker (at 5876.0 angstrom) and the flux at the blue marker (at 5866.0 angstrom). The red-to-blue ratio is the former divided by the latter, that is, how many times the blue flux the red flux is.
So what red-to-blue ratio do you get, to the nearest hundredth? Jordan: 1.02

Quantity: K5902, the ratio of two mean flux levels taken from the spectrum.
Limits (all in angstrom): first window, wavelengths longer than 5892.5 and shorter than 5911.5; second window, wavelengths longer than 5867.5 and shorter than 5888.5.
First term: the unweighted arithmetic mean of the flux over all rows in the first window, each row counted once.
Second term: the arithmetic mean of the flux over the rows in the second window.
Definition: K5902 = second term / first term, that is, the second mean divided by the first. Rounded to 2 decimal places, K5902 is 1.07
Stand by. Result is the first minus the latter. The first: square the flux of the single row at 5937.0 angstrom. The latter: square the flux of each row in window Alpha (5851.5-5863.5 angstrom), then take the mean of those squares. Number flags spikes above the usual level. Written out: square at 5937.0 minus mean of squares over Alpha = -0.23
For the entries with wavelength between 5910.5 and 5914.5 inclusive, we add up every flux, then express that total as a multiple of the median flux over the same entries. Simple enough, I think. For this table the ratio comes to 4.00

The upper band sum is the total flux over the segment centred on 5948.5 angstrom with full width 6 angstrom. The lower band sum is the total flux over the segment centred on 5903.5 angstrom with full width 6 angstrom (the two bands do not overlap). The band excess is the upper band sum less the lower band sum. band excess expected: 0.7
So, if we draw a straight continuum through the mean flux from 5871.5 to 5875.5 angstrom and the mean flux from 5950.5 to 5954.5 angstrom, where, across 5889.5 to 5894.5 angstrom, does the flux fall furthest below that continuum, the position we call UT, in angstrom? 5894.0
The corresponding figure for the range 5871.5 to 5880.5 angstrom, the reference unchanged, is 5872.0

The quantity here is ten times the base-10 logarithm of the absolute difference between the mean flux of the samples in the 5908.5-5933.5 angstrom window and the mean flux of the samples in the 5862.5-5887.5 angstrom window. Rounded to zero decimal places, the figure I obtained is -17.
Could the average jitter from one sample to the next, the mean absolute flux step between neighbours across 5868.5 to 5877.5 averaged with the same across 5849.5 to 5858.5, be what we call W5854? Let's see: 0.015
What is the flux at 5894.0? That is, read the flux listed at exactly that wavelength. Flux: 1.128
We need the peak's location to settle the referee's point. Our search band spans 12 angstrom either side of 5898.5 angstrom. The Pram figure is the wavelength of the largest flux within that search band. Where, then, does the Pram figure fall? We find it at 5910.0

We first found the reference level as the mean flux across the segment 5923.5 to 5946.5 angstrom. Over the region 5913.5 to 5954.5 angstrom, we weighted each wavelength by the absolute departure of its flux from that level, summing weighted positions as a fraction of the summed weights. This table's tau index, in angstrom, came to 5935.2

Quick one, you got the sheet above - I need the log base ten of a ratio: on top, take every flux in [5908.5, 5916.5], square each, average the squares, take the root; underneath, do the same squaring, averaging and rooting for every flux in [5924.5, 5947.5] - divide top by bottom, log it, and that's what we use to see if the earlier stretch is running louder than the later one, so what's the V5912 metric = 0.018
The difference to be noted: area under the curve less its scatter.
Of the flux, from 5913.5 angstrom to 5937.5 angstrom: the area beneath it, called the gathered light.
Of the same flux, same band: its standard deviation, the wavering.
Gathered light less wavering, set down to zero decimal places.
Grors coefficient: 33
